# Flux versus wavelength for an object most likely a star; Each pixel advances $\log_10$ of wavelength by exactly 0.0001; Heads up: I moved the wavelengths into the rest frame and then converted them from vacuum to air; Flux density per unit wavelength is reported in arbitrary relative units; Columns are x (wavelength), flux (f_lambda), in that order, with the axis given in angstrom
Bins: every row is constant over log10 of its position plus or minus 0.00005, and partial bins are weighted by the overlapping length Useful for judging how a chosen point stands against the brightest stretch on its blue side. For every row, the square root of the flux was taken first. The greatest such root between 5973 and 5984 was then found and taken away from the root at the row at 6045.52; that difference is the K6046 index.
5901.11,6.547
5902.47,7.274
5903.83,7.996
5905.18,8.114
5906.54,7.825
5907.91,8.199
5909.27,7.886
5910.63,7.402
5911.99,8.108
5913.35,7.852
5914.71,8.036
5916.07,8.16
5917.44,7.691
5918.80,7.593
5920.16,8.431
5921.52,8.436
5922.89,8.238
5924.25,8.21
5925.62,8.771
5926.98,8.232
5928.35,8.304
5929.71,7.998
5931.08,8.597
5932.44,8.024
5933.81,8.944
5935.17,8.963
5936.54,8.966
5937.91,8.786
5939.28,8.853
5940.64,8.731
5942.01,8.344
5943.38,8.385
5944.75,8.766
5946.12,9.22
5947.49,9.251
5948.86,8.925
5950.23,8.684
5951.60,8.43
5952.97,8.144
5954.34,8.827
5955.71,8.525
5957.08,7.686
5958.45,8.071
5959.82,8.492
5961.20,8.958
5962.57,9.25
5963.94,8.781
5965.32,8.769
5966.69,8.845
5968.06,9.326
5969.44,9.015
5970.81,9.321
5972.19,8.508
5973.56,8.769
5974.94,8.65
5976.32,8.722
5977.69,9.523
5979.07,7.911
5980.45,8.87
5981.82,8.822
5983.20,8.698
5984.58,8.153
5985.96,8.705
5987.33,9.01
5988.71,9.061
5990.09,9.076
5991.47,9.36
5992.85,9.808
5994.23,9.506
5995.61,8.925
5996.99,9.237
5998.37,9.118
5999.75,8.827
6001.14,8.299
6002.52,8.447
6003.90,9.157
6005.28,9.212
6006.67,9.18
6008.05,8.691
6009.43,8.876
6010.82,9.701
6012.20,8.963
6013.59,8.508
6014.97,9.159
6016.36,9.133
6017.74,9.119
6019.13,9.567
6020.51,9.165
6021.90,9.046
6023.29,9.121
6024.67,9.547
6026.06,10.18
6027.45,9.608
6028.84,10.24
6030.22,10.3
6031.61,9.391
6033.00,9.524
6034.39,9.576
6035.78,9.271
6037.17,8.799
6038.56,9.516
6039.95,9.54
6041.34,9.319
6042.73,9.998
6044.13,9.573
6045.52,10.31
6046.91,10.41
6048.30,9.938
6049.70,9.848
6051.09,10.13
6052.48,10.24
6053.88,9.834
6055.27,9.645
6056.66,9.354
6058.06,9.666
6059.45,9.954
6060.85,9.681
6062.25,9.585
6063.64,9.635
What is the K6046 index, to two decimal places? 0.12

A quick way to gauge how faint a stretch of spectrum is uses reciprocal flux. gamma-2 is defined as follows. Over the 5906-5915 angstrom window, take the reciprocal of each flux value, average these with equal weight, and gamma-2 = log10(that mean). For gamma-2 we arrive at -0.897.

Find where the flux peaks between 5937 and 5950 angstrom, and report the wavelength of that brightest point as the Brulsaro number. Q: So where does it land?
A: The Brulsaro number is 5947.49 angstrom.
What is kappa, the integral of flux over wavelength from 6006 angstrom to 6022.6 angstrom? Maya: 151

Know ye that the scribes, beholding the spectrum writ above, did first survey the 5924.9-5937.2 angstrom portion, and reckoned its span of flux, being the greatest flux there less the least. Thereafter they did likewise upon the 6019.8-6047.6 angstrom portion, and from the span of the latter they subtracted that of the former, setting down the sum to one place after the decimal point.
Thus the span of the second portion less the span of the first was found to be 0.6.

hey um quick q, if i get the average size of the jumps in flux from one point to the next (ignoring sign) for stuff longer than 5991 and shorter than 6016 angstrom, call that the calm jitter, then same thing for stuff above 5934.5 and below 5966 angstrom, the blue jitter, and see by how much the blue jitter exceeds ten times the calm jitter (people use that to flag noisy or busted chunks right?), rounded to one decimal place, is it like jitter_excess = -3.7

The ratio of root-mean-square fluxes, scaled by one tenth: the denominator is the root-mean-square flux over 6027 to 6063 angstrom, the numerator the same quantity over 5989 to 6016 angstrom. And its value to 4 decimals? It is 0.0930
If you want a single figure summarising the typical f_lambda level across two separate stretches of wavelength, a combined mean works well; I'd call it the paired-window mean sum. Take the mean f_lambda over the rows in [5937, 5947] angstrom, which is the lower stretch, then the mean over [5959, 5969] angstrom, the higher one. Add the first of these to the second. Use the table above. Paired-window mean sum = 17.6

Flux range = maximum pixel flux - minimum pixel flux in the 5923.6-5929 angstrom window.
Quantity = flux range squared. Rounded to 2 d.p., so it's 0.31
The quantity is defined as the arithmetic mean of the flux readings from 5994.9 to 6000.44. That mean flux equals 9.03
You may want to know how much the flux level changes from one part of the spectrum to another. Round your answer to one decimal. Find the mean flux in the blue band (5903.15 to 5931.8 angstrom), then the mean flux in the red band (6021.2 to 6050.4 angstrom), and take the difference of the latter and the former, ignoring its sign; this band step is 1.6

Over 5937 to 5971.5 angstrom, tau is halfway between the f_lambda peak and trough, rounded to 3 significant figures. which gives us 8.51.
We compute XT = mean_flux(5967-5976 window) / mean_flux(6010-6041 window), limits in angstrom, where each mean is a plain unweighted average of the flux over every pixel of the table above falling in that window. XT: 0.95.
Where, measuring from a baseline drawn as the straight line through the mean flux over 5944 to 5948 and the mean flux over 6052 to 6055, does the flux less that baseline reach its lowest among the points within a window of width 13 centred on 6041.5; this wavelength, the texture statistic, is 6037.17 angstrom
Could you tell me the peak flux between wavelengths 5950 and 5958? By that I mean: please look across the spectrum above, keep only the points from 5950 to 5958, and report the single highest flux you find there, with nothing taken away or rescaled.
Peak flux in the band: 8.827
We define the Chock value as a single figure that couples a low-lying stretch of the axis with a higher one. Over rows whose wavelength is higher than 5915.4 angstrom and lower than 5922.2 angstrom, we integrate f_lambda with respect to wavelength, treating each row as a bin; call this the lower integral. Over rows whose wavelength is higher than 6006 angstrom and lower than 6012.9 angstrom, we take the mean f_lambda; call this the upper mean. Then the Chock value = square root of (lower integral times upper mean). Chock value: 22.3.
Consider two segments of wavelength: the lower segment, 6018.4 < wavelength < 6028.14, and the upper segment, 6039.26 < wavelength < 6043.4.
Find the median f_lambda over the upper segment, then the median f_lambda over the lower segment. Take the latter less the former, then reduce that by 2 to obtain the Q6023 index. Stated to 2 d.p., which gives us -1.99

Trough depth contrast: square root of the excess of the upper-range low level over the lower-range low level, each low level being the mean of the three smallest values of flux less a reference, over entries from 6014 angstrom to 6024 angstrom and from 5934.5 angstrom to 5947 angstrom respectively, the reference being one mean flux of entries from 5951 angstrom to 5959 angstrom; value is 0.78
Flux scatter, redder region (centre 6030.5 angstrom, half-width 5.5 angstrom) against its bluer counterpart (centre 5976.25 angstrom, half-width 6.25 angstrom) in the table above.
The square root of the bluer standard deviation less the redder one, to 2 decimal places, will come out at 0.22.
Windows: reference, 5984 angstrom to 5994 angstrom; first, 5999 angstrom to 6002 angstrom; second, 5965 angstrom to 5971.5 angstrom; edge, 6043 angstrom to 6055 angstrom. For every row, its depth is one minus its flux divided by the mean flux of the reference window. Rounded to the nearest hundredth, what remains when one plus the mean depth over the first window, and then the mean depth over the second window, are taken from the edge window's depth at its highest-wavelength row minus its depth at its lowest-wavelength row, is -1.08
